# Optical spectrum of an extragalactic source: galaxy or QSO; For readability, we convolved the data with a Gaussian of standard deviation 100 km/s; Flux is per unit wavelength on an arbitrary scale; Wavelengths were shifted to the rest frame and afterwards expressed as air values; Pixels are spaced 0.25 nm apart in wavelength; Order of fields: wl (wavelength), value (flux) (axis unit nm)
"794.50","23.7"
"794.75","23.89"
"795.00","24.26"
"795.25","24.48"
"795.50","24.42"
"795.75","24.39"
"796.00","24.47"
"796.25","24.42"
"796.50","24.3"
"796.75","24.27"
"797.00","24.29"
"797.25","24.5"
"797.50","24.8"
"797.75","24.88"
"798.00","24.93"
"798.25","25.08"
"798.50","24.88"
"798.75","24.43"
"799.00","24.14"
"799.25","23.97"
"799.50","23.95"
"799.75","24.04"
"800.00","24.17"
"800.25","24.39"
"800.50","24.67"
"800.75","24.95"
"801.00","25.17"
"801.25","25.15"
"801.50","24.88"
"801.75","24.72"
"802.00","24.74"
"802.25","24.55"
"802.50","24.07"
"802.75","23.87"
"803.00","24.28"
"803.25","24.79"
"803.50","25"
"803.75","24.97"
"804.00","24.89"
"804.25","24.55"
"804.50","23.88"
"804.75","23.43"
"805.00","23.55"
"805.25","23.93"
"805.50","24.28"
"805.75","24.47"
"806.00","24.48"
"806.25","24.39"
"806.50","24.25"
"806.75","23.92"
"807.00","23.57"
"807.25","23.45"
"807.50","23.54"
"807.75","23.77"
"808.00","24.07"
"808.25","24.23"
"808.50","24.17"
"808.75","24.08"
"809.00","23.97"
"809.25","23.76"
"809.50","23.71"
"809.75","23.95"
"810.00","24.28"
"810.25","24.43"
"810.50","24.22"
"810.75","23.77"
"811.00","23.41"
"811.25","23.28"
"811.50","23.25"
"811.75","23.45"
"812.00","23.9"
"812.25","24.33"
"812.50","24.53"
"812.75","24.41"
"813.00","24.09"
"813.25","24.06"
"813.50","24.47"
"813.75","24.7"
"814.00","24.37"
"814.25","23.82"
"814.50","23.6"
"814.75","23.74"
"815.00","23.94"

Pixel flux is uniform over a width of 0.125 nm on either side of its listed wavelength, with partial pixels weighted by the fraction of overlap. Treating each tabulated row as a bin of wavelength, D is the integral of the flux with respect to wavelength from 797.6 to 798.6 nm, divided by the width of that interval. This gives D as 24.9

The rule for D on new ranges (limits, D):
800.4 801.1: 24.9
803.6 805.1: 24.2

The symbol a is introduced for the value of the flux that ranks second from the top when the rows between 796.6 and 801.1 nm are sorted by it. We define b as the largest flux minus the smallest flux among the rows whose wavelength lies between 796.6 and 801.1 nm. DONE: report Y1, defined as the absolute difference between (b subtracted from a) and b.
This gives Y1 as 22.6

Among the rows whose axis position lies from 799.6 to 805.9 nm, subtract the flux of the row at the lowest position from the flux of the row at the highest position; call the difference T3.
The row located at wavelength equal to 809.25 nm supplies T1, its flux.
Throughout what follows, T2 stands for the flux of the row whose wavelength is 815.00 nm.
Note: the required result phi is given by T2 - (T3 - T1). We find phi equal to 47.3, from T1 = 23.76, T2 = 23.94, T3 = 0.43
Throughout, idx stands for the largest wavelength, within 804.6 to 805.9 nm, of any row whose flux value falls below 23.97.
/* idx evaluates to 805.25 nm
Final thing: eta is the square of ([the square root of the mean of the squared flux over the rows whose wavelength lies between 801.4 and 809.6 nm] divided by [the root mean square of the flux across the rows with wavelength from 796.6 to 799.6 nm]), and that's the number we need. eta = 0.97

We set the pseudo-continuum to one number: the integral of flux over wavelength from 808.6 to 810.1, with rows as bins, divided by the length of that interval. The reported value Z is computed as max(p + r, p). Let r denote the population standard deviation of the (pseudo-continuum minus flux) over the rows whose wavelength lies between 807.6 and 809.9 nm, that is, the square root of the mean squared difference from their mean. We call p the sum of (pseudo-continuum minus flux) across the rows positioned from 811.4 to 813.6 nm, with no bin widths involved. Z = -0.7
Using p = -0.9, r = 0.18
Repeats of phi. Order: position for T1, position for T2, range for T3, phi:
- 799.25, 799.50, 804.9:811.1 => 48.1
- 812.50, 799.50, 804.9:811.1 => 48.6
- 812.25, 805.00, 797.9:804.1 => 47.9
